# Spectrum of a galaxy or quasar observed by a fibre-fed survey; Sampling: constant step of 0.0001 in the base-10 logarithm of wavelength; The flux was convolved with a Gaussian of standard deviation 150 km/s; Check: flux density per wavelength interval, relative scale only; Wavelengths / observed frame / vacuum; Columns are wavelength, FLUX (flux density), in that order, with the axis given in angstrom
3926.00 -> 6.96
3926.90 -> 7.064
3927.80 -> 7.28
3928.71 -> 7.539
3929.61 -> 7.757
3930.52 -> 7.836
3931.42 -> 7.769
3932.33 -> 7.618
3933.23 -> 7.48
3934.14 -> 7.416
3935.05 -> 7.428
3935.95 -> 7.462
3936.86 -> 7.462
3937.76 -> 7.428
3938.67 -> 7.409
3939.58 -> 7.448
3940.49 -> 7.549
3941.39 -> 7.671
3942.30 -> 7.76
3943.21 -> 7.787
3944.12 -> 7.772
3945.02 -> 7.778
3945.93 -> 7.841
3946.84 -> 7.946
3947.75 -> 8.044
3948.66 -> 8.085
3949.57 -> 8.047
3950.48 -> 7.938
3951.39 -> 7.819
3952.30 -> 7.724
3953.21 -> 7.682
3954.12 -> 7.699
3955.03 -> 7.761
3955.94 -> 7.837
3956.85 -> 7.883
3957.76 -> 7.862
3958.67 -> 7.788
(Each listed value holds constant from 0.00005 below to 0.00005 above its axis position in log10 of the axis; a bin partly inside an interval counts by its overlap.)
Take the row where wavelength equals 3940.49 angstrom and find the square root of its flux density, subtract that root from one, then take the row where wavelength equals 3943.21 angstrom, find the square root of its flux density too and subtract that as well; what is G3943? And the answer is -4.54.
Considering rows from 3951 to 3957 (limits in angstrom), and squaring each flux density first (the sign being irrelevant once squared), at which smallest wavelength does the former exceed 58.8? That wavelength 3951.39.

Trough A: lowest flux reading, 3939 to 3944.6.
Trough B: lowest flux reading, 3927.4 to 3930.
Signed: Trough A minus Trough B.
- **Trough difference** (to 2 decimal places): 0.17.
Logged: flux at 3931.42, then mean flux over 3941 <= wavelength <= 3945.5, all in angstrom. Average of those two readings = 7.76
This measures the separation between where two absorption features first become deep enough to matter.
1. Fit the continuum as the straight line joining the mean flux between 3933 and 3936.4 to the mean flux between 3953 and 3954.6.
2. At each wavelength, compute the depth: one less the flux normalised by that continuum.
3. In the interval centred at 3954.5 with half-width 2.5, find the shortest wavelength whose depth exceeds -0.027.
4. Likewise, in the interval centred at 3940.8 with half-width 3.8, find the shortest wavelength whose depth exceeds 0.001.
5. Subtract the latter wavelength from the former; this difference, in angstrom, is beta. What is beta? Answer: 14.5 angstrom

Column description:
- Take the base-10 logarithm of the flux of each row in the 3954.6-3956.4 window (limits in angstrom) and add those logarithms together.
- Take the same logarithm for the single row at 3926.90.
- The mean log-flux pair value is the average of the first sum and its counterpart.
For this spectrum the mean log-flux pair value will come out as 1.32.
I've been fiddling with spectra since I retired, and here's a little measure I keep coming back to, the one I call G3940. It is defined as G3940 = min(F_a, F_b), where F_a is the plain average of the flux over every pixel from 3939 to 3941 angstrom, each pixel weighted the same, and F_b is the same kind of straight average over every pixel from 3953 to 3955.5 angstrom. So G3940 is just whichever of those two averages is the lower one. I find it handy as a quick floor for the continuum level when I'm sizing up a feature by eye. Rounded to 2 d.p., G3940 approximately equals 7.50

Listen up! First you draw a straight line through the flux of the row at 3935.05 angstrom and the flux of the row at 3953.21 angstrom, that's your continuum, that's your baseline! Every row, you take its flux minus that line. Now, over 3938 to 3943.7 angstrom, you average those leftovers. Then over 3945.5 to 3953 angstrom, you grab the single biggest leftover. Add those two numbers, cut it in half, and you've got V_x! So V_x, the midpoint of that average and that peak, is 0.28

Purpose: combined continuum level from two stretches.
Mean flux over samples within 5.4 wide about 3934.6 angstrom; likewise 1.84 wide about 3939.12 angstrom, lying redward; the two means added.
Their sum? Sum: 14.9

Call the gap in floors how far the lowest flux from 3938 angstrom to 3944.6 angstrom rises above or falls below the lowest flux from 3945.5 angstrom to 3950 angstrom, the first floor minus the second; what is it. -0.43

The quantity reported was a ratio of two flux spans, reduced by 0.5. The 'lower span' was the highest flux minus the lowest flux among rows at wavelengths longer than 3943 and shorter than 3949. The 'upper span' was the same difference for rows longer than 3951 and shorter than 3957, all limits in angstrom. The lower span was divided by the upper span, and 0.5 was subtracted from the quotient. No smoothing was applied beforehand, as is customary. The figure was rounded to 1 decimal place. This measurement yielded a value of 1.1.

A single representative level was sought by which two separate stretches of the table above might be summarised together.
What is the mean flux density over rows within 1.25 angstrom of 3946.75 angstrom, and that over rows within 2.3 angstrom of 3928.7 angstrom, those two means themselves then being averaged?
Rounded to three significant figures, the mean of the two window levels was 7.72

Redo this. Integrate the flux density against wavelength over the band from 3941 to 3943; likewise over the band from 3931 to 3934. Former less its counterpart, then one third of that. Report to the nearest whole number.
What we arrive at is -2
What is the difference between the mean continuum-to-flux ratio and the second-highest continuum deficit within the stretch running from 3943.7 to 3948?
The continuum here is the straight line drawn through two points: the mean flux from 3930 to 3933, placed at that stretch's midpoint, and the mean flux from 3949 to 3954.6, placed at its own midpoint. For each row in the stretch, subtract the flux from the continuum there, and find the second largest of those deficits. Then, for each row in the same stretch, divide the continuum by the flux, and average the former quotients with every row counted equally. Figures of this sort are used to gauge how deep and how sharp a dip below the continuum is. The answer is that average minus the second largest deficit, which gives 0.98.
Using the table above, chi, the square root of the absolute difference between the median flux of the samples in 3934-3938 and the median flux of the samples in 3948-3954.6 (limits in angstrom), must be 0.63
